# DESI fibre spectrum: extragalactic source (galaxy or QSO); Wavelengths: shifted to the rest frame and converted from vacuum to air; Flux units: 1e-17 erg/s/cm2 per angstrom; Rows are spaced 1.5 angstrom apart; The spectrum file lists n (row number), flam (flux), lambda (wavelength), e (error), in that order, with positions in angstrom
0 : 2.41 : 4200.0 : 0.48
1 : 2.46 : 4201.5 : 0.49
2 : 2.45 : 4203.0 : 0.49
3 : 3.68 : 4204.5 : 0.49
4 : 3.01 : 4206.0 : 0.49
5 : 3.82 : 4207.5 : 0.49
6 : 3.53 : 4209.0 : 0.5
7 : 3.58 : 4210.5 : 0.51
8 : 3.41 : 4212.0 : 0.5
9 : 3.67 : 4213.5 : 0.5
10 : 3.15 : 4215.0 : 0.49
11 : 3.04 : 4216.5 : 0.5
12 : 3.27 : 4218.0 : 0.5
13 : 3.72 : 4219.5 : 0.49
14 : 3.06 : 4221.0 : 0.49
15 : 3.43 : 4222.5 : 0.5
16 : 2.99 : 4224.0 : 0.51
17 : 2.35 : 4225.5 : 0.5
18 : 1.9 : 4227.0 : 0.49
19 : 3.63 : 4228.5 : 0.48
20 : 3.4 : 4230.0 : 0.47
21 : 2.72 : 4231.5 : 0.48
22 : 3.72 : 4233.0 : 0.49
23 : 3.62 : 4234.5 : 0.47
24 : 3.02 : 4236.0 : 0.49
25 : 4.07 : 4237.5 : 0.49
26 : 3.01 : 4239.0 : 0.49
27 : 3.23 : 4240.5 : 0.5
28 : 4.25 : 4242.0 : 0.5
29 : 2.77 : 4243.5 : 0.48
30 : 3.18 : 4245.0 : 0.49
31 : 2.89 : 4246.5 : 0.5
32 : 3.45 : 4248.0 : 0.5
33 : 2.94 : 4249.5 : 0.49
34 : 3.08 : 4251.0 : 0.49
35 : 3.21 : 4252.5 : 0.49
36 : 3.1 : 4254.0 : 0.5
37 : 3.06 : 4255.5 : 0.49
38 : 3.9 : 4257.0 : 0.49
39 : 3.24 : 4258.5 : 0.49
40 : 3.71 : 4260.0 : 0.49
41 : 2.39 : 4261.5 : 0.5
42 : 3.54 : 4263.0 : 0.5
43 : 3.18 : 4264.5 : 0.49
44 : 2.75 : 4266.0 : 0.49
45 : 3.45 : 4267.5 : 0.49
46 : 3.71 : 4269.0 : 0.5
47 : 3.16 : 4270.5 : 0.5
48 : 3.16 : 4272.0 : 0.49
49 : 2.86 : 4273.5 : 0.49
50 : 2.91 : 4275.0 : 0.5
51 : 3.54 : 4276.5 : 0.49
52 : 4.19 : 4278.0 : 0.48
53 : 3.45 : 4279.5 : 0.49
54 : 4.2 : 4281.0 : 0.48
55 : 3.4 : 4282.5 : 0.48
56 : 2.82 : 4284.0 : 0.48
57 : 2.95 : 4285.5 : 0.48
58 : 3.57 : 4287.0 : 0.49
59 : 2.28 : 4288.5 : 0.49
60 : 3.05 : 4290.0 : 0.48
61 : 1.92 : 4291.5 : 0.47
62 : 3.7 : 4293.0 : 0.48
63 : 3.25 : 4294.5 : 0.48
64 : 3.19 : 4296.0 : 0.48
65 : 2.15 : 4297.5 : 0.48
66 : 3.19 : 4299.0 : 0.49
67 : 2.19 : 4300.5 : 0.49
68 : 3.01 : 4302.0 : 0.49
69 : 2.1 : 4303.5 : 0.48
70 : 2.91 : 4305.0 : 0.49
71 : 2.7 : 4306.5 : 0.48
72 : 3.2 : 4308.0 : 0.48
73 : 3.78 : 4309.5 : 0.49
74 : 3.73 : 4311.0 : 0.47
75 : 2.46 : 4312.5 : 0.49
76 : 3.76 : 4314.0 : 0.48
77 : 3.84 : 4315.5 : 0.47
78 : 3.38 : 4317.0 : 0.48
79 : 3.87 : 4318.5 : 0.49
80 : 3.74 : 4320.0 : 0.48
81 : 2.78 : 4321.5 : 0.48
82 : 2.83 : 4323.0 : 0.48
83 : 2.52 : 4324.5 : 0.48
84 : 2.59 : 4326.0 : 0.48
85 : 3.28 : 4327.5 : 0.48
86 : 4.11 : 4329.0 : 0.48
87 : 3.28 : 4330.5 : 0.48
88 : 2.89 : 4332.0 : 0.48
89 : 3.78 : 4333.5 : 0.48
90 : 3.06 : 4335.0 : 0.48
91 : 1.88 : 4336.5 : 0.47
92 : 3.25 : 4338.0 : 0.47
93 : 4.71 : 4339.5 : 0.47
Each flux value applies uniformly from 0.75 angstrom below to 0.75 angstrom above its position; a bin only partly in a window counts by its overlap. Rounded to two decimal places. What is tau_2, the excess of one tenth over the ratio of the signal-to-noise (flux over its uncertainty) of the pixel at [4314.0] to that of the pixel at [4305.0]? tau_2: -1.22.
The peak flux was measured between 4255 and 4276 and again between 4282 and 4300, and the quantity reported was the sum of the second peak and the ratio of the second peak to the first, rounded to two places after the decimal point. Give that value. 4.65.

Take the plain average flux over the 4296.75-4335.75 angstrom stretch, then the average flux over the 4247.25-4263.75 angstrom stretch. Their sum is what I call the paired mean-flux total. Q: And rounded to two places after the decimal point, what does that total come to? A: 6.36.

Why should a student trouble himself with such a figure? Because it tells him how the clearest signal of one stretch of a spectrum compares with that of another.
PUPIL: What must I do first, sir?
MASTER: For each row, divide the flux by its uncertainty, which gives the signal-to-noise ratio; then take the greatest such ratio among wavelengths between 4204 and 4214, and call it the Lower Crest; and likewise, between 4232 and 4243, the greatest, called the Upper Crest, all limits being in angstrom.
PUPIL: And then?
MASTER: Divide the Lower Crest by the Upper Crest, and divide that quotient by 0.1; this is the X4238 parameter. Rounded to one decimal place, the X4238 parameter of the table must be 9.2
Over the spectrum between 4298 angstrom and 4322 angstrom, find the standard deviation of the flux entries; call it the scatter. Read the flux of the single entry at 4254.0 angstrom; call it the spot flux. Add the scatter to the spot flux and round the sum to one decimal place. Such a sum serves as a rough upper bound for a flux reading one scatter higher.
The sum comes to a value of 3.7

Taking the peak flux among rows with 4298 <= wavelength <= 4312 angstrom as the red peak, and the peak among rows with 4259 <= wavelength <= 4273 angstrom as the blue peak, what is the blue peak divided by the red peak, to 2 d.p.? 0.98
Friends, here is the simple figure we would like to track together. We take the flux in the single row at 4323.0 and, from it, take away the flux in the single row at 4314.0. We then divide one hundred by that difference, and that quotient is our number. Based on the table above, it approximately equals -108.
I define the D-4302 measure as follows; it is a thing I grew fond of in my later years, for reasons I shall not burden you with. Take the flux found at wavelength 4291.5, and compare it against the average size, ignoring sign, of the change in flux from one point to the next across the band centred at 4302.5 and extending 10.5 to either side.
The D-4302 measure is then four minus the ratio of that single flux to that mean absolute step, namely 1.1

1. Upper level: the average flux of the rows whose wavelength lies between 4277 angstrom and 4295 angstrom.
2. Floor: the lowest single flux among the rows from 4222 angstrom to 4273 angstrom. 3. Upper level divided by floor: 1.70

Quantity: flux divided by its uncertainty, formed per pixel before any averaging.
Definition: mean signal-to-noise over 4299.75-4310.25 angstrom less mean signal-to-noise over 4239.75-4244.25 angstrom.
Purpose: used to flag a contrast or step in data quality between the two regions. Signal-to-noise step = -1.1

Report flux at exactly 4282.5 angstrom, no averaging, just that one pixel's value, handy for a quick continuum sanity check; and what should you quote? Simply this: 3.4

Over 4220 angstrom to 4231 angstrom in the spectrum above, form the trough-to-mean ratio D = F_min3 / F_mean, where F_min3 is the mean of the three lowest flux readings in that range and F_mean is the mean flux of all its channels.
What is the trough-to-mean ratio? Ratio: 0.81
